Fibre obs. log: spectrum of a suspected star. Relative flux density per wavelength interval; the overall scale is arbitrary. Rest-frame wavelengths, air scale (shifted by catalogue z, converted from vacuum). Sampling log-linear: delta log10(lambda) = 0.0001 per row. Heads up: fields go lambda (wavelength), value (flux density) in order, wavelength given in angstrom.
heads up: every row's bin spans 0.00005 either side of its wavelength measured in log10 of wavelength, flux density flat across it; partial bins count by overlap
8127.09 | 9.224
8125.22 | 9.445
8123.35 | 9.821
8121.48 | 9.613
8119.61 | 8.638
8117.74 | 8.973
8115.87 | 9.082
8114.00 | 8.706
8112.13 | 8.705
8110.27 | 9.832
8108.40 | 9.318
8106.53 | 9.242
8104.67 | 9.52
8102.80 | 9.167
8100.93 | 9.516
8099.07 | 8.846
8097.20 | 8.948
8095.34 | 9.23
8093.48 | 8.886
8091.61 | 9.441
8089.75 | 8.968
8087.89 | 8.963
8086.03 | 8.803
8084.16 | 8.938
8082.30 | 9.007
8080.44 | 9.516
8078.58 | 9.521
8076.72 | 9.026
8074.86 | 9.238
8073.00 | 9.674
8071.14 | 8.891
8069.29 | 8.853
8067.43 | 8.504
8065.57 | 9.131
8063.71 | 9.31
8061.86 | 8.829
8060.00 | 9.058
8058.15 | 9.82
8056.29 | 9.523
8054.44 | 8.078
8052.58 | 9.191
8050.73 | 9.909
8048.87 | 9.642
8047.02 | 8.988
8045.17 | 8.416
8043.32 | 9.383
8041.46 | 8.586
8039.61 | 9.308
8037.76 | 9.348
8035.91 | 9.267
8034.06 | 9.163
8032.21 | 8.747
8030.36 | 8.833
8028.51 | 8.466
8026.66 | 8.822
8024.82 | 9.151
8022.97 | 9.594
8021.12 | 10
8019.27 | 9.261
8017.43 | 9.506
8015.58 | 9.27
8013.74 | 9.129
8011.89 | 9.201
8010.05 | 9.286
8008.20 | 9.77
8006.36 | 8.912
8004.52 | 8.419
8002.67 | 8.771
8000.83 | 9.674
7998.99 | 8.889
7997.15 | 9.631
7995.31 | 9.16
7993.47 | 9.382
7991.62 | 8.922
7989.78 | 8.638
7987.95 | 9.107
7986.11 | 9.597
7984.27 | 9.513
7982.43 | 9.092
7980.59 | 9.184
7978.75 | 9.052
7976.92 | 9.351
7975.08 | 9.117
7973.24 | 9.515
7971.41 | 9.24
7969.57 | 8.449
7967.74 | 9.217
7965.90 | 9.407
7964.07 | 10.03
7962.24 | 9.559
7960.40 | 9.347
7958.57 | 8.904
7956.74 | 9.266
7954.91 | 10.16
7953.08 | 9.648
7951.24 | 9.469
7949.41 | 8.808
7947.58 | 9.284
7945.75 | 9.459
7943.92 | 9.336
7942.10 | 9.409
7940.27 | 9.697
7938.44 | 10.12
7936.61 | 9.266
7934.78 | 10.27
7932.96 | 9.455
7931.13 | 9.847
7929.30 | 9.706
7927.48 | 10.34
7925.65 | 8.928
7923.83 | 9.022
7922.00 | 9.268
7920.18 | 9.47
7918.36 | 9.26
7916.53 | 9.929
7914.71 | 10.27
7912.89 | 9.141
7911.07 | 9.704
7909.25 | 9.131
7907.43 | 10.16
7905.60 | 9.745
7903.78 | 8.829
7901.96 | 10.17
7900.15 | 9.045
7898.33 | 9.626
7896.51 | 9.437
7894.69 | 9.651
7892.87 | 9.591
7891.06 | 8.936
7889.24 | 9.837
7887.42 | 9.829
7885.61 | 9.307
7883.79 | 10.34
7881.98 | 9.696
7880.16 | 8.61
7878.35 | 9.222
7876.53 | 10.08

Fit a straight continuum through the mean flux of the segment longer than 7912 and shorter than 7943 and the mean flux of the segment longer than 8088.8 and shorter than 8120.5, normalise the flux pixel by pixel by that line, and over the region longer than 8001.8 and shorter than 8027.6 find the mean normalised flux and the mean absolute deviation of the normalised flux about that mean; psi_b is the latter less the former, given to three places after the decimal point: -0.951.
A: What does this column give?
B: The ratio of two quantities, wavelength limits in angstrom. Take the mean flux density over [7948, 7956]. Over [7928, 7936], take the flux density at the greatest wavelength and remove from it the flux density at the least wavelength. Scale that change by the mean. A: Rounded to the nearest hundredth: 0.06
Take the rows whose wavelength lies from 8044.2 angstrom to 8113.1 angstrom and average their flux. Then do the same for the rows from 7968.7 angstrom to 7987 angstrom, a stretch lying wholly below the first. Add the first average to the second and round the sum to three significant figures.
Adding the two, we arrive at 18.4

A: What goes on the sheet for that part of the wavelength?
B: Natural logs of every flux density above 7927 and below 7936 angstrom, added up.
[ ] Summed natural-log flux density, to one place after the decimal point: 11.5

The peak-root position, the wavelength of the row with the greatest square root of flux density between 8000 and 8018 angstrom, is 8008.20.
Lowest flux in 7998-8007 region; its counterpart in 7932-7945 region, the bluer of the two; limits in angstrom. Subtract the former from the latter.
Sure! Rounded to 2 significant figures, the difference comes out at 0.85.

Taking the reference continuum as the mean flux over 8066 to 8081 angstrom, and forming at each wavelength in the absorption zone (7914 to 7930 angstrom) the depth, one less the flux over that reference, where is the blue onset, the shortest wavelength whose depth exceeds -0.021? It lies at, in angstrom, 7918.36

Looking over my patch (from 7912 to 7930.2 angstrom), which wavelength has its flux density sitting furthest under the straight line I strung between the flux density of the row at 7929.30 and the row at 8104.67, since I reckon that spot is 7925.65 angstrom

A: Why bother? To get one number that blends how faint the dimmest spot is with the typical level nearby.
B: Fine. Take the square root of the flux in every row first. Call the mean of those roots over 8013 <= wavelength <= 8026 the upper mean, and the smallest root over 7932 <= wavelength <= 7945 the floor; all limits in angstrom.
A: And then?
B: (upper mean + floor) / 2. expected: 3.06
